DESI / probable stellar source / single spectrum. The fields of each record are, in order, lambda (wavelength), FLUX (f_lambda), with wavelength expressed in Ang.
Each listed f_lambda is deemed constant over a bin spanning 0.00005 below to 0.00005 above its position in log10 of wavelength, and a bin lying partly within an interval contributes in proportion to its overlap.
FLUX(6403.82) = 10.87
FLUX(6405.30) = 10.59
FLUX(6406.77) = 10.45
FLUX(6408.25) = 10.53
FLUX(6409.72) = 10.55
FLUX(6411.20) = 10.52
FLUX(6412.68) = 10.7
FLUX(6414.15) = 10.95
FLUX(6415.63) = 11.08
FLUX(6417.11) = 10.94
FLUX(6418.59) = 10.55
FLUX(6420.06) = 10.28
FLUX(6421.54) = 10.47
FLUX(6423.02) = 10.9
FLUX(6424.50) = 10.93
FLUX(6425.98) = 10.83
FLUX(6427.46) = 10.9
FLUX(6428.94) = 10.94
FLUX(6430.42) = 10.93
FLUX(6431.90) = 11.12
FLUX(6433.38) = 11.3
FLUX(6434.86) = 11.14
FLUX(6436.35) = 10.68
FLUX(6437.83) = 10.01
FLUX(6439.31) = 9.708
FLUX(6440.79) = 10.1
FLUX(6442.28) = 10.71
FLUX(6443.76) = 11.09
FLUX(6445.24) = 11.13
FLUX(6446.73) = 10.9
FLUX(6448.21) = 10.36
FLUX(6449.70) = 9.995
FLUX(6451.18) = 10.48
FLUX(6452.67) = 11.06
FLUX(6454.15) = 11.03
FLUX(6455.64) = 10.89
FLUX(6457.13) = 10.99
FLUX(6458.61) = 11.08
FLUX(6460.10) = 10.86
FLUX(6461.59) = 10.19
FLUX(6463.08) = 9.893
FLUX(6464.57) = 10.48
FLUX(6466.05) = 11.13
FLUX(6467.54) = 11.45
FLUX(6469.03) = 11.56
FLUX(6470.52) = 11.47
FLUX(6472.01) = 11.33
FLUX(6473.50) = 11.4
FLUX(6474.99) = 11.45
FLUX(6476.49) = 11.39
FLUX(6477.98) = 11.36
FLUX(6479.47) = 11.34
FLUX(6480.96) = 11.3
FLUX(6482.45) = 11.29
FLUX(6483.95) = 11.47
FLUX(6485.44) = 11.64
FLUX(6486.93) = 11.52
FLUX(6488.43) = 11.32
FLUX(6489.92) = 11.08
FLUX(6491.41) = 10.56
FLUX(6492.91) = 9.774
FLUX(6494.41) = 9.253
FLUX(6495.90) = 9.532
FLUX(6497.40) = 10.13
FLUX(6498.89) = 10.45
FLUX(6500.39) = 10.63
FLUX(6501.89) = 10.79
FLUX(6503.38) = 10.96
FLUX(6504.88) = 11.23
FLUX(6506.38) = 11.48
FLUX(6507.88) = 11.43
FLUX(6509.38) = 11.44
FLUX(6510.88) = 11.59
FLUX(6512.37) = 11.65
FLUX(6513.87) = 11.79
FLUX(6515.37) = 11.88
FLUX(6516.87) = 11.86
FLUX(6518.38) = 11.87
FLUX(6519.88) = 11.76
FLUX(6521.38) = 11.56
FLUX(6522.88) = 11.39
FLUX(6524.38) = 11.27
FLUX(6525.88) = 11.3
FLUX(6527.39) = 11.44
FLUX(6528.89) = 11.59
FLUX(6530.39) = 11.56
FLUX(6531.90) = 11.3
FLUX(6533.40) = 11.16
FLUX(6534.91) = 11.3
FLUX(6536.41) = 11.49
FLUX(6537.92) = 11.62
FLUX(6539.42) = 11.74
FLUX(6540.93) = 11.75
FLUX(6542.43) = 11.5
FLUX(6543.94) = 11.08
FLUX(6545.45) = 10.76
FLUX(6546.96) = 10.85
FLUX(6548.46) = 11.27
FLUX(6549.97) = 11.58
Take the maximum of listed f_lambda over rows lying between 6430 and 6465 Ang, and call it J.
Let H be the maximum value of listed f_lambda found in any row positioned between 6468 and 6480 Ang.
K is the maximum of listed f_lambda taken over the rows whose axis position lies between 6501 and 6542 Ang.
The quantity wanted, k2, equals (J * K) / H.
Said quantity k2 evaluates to 11.6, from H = 11.56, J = 11.3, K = 11.88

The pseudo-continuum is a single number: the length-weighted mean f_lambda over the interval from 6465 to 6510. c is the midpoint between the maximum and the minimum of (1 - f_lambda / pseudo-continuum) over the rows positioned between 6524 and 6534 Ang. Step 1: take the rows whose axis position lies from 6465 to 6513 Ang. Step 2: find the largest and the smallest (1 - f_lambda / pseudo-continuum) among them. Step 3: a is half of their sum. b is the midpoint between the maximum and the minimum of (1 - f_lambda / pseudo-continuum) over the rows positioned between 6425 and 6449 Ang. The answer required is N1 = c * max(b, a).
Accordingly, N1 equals -0.0016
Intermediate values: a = 0.053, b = 0.05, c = -0.03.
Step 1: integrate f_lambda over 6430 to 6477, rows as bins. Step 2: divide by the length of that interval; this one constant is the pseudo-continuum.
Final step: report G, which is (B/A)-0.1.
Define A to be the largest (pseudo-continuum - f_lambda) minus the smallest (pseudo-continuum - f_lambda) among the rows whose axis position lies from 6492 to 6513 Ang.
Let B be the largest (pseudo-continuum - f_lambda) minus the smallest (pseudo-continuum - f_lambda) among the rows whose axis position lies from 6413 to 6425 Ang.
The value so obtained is 0.2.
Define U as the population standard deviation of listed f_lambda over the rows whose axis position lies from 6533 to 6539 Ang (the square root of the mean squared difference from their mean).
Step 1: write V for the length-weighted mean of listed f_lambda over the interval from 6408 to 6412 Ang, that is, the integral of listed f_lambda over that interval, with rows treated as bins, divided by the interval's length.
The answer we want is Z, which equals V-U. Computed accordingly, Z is 10.4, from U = 0.18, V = 10.5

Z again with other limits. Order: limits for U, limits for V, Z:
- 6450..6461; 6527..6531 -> 11.4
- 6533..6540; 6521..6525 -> 11.2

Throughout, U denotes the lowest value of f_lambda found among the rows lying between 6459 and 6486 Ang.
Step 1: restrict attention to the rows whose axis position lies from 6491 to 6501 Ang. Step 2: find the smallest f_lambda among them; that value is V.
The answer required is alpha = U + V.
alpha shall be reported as 19.1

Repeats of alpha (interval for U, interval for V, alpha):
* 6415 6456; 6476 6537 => 19.0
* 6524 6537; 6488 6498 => 20.4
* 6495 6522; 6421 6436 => 20.0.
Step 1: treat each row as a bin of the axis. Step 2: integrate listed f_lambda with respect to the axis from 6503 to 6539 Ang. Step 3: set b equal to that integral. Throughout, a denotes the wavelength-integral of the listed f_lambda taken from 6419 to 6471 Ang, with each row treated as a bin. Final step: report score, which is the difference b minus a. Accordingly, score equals -146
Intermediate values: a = 560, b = 414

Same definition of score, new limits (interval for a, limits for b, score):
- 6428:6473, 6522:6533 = -361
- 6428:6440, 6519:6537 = 77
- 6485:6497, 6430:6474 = 349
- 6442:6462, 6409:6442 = 138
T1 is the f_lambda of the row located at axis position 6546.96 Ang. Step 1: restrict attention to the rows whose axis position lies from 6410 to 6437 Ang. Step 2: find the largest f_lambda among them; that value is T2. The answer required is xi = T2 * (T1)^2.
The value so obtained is 1330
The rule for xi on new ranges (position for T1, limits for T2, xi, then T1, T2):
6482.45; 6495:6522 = 1514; 11.29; 11.88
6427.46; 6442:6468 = 1360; 10.9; 11.45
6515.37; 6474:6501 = 1643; 11.88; 11.64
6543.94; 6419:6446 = 1387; 11.08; 11.3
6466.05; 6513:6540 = 1472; 11.13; 11.88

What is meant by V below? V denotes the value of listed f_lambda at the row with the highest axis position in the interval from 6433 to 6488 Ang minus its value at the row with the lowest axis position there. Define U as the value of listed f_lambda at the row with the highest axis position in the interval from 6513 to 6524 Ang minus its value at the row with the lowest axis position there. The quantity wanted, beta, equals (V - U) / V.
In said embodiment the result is 2.8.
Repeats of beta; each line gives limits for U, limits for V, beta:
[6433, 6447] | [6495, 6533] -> 1.2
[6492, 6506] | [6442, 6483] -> -1.5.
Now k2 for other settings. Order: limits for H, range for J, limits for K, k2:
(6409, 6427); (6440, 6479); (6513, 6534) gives 12.4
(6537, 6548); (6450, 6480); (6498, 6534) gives 11.7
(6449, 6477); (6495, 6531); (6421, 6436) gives 11.6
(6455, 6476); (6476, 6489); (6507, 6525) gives 12.0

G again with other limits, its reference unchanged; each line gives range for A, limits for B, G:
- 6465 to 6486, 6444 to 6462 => 2.1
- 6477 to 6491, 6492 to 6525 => 4.6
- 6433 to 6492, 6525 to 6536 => 0.1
